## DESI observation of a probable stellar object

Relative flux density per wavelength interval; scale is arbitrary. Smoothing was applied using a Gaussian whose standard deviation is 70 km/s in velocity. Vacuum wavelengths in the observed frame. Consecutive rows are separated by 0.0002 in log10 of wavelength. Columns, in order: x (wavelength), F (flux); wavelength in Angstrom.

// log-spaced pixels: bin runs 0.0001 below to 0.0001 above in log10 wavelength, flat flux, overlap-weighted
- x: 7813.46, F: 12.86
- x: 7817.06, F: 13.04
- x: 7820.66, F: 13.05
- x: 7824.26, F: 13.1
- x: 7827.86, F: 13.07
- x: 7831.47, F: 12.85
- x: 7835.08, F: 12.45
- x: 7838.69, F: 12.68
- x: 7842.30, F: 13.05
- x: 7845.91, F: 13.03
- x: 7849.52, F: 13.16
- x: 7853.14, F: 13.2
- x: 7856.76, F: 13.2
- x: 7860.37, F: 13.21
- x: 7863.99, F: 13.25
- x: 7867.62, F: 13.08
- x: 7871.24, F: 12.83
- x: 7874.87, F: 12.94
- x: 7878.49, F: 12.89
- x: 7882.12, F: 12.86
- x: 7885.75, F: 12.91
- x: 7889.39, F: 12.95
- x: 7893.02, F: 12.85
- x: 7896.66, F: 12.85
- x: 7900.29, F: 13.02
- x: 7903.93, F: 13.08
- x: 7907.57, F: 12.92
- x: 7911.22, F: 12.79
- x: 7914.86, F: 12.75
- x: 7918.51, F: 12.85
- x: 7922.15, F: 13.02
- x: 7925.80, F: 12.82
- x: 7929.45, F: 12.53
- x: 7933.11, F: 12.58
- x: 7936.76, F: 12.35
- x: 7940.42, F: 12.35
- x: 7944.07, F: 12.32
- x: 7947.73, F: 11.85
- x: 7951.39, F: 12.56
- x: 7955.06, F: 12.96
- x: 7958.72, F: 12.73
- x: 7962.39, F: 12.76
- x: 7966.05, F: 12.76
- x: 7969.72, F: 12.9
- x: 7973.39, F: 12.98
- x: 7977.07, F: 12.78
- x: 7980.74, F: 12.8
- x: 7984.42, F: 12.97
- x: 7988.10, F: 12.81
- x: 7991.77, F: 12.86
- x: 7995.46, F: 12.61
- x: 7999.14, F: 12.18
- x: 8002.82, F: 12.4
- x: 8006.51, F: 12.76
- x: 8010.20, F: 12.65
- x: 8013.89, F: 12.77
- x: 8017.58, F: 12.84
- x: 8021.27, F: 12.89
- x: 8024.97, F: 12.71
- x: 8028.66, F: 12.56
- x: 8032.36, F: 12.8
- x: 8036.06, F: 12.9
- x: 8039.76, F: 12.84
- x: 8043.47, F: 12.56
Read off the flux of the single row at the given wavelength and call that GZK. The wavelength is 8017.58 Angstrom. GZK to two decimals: 12.84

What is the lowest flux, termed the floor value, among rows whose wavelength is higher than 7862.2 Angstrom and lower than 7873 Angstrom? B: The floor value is 12.83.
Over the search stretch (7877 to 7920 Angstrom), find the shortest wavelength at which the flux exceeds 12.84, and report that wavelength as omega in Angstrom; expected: 7878.49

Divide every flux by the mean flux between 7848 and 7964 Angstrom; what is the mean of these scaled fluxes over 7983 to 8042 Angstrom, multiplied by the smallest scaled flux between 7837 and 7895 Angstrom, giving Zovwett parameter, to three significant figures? 0.981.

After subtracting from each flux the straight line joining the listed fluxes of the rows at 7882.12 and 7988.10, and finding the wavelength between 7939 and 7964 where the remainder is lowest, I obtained 7947.73 Angstrom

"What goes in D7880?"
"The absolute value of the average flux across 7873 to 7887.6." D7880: 12.9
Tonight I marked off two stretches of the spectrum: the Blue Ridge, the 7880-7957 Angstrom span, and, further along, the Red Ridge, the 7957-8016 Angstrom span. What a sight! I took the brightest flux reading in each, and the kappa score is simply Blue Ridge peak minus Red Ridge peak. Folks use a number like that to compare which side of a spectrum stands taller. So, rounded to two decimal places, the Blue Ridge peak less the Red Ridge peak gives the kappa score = 0.10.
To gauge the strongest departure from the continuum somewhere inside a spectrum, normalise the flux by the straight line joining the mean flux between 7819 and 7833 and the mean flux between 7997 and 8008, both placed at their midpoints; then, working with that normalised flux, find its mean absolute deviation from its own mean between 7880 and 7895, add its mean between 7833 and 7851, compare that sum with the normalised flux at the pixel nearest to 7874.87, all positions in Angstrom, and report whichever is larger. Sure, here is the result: 1.01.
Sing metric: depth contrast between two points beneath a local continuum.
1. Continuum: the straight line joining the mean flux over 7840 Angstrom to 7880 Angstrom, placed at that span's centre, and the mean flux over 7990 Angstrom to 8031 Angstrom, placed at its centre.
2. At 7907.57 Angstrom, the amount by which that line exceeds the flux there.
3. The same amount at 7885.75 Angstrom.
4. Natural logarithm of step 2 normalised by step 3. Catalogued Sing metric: -1.4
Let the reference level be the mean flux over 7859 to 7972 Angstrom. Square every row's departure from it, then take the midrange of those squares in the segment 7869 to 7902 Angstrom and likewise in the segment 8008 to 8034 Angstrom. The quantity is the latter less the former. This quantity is 0.00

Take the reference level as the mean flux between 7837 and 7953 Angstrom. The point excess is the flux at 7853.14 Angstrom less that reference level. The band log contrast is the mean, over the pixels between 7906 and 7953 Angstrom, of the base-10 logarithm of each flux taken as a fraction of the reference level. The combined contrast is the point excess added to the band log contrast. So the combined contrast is 0.356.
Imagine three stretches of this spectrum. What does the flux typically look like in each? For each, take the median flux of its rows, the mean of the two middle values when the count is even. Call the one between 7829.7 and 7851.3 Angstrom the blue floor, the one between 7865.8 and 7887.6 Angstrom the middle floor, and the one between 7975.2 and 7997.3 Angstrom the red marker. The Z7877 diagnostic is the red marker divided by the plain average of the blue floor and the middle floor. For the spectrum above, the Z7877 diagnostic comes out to 0.99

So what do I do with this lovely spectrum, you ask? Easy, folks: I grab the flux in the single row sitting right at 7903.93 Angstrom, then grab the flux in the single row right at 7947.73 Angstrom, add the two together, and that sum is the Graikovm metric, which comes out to 24.9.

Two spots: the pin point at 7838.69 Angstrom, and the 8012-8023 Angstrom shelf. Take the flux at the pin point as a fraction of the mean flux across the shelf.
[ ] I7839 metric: 0.99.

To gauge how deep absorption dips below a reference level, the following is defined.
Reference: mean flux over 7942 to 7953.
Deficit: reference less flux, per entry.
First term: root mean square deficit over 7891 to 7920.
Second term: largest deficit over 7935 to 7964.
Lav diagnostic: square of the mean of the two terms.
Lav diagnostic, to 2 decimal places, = 0.27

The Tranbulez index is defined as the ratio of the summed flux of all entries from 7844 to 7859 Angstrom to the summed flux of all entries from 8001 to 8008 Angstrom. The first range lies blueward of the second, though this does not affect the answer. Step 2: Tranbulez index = 2.1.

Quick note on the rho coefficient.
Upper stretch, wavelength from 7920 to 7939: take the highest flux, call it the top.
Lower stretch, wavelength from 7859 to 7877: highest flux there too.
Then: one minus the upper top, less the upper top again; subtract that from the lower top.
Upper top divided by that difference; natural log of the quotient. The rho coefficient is -1.08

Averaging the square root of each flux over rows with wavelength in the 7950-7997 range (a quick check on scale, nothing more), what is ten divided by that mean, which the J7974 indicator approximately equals 2.79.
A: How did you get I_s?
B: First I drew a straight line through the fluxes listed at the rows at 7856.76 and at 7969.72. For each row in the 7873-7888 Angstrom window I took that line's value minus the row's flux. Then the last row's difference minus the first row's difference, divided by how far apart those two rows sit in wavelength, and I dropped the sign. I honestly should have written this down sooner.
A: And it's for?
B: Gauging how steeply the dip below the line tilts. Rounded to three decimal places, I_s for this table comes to 0.000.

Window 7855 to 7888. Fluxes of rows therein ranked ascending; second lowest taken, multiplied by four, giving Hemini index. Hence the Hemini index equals 51.4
